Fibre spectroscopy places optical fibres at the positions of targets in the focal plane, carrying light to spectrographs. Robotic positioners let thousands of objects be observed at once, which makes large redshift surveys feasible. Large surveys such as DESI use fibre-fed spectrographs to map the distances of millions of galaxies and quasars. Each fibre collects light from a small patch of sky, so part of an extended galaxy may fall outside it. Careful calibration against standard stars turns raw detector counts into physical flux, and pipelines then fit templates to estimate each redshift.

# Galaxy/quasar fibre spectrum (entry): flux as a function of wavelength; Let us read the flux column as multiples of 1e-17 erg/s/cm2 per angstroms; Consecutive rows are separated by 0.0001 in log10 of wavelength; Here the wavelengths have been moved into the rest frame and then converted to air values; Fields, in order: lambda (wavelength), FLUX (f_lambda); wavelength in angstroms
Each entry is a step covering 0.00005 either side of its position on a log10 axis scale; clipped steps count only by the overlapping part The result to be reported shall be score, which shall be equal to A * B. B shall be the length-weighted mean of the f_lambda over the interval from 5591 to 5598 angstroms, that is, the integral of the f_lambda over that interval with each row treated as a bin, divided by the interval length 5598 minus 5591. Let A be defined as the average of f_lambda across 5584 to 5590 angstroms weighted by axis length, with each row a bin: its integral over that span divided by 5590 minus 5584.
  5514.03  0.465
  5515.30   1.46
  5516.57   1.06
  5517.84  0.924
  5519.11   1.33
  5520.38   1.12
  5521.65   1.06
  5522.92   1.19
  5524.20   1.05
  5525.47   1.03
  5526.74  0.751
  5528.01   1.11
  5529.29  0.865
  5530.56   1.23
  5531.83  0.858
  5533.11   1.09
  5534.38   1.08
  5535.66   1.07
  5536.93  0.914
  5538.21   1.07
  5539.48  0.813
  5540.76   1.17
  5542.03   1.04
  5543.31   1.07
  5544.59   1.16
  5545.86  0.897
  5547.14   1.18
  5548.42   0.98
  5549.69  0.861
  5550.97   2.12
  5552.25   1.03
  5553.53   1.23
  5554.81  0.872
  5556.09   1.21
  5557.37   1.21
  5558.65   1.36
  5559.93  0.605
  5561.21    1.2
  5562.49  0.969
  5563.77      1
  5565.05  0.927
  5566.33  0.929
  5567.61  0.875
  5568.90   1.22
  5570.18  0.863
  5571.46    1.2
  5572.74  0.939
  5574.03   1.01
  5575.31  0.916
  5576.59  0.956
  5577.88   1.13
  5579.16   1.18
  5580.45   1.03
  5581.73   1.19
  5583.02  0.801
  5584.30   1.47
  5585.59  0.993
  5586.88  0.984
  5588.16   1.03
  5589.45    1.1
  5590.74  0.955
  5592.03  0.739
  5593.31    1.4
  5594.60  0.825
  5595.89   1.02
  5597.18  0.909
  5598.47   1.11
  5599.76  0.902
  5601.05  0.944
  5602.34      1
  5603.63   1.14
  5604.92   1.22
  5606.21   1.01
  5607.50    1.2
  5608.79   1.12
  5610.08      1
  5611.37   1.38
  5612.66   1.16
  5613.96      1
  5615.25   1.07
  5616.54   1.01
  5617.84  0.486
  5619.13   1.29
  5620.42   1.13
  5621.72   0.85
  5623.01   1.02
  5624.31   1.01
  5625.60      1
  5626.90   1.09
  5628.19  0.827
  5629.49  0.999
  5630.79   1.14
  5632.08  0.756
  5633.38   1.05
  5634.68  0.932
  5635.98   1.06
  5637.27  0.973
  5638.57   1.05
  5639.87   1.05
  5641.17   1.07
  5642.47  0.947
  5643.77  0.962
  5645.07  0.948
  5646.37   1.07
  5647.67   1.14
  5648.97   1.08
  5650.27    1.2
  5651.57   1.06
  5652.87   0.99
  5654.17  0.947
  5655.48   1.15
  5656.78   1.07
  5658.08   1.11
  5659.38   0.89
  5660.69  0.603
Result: 1.07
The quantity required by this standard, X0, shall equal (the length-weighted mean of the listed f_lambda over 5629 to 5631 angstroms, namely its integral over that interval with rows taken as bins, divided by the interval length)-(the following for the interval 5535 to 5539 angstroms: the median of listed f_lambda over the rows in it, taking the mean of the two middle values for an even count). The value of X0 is -0.01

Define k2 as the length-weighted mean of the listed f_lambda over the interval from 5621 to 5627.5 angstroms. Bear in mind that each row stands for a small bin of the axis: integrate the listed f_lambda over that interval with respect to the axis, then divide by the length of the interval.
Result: 0.99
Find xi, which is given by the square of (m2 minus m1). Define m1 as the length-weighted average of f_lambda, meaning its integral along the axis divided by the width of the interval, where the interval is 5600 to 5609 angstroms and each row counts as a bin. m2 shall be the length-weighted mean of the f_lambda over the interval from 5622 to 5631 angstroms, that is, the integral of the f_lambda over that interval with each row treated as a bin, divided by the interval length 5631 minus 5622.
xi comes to 0.007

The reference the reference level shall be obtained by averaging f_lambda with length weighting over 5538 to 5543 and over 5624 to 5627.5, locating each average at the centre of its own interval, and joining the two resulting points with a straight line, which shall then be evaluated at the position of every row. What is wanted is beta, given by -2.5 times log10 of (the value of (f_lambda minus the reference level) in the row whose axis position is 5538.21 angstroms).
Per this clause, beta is 3.3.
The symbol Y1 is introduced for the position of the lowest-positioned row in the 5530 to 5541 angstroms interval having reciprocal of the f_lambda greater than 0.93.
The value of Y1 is 5531.83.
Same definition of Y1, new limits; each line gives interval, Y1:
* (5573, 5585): 5574.03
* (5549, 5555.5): 5549.69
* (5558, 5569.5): 5559.93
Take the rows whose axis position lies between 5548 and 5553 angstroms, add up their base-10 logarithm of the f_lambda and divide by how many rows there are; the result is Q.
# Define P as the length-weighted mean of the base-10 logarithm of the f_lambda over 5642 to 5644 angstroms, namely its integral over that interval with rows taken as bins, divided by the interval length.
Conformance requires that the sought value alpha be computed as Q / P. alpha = -3.2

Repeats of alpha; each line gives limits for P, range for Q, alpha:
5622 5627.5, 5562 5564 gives -1.0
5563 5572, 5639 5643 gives -2.2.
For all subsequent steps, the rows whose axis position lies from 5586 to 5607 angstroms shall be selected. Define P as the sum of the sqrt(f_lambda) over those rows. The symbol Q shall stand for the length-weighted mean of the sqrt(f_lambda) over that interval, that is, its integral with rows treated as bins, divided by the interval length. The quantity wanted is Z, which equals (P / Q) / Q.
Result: 15.9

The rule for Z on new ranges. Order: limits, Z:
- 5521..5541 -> 15.9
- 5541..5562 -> 15.2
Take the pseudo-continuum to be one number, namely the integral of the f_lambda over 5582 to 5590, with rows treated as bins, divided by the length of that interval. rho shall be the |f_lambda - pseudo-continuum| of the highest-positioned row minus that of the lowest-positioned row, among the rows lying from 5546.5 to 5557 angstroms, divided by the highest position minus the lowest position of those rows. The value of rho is 0.003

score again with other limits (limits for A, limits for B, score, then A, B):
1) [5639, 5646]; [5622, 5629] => 0.98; 1.00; 0.98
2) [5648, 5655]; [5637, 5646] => 1.06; 1.06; 1.00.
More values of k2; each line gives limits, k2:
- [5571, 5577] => 1.00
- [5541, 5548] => 1.07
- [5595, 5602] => 0.97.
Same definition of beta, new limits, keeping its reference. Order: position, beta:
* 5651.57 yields 4.2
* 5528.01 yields 2.6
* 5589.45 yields 2.9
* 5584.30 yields 0.9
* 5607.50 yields 1.9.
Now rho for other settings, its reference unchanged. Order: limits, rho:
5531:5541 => -0.012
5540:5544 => -0.039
